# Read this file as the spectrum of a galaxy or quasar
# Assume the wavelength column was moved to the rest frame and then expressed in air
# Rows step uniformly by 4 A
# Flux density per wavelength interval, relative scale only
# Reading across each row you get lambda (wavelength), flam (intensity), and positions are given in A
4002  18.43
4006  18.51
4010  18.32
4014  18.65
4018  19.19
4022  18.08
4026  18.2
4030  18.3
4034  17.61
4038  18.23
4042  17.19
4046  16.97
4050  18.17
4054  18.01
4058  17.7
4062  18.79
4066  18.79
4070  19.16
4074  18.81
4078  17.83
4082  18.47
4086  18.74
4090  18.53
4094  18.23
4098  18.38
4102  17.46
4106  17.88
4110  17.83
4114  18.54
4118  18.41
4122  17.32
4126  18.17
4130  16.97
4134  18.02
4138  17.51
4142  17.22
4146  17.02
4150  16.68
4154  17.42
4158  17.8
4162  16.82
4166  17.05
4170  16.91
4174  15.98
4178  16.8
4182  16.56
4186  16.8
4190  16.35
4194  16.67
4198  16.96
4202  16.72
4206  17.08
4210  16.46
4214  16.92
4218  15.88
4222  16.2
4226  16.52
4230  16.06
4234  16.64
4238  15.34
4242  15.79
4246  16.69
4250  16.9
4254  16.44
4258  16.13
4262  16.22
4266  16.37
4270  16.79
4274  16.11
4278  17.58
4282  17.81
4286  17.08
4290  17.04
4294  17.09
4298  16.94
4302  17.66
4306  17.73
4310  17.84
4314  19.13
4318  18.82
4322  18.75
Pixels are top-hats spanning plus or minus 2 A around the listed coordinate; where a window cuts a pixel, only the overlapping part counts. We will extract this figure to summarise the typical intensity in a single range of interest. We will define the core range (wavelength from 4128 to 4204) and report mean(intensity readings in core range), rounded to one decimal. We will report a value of 17.0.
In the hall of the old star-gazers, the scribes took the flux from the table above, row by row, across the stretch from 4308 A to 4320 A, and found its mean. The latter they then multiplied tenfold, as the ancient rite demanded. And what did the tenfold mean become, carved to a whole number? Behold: 186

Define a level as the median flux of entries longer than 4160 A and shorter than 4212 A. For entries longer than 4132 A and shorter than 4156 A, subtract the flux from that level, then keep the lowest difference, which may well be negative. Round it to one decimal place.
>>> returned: -1.2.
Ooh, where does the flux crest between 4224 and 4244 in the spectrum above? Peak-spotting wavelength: 4234 A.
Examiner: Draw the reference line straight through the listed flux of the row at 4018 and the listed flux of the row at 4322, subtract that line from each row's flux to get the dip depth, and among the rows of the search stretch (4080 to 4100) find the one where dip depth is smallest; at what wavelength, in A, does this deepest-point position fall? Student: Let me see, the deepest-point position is 4094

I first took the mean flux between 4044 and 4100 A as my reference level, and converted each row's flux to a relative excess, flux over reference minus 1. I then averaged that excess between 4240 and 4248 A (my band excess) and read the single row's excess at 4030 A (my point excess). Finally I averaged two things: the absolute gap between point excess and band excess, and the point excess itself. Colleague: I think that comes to 0.06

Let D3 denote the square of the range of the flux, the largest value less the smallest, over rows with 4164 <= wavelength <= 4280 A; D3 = 5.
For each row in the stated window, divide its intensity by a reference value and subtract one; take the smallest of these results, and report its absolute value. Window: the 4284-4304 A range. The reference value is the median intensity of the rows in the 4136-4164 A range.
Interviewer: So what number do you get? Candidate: 0.016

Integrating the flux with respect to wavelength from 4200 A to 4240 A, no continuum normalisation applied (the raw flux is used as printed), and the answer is 655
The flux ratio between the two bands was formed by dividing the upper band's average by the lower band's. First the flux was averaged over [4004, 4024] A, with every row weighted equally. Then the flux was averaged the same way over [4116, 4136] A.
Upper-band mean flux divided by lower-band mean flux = 0.96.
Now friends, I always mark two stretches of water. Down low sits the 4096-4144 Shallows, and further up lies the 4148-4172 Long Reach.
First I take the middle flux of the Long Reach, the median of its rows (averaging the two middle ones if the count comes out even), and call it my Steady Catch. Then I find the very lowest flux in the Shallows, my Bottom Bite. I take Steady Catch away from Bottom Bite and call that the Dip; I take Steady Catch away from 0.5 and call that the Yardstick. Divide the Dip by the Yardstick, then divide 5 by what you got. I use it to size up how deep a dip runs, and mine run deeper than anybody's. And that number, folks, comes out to 8240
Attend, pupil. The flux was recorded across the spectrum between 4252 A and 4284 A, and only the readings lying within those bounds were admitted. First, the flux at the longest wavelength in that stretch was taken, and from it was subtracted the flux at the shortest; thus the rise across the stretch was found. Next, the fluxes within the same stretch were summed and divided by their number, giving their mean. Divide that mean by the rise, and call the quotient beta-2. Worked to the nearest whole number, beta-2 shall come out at 12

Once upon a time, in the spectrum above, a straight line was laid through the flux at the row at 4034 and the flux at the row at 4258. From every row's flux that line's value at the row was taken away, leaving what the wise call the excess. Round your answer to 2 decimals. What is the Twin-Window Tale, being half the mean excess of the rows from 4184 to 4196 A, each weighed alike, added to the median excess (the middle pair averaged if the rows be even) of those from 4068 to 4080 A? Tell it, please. 1.48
